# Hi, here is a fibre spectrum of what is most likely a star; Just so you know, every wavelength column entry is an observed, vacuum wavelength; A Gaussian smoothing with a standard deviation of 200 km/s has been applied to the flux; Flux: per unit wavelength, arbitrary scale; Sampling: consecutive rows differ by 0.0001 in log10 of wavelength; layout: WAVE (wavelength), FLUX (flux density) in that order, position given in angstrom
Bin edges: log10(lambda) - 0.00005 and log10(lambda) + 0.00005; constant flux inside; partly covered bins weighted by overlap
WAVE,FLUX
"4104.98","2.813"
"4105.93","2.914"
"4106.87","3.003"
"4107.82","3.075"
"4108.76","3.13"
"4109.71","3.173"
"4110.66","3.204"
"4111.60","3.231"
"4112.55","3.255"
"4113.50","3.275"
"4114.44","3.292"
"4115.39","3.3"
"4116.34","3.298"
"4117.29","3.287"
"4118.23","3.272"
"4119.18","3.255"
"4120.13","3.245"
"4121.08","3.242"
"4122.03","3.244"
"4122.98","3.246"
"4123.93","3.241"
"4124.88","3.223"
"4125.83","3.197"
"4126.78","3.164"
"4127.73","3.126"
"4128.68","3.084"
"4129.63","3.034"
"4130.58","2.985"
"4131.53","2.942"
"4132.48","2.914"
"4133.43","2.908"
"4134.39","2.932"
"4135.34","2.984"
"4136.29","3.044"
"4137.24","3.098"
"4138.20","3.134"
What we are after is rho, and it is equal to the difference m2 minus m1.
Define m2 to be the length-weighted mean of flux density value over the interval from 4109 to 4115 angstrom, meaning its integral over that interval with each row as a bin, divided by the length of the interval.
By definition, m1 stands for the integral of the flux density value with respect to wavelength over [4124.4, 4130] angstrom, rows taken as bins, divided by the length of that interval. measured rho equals 0.09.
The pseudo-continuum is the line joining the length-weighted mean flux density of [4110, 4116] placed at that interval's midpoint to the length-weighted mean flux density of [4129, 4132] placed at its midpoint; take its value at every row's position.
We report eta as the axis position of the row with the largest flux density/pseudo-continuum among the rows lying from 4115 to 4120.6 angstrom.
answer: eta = 4120.13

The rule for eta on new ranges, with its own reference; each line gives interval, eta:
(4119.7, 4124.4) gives 4123.93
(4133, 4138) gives 4137.24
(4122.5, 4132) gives 4123.93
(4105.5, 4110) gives 4109.71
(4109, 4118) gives 4117.29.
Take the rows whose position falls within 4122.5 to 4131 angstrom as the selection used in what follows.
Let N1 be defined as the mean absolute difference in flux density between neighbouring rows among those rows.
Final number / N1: 0.033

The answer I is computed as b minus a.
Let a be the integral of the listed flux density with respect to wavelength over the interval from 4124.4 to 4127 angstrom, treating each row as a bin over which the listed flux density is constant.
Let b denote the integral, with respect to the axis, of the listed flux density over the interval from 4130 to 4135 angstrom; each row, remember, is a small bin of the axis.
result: 6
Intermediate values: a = 8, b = 15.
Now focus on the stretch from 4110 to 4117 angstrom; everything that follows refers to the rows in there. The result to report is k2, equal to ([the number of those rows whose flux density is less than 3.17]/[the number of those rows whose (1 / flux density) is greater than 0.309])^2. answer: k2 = 0.00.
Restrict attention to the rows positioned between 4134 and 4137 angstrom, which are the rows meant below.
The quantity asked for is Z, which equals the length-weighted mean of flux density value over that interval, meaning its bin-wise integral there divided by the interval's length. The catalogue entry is 3.00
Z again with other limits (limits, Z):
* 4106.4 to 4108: 3.03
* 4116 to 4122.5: 3.26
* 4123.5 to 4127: 3.21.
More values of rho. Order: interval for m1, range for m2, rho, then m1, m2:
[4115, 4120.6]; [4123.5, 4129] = -0.10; 3.28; 3.17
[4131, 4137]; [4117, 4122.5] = 0.30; 2.96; 3.26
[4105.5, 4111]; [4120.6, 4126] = 0.15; 3.08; 3.23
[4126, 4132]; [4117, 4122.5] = 0.19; 3.07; 3.26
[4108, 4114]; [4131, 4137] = -0.25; 3.21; 2.96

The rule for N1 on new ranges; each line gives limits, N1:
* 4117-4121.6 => 0.011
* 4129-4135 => 0.030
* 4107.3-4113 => 0.036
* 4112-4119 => 0.012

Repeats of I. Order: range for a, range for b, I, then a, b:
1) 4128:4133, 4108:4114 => 4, 15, 19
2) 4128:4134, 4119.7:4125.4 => 1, 18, 18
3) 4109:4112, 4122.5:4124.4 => -3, 10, 6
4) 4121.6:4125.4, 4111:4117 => 7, 12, 20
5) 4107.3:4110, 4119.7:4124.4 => 7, 8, 15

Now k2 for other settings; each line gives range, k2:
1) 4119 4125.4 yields 0.00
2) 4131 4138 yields 1.00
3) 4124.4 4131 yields 0.51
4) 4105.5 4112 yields 0.33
